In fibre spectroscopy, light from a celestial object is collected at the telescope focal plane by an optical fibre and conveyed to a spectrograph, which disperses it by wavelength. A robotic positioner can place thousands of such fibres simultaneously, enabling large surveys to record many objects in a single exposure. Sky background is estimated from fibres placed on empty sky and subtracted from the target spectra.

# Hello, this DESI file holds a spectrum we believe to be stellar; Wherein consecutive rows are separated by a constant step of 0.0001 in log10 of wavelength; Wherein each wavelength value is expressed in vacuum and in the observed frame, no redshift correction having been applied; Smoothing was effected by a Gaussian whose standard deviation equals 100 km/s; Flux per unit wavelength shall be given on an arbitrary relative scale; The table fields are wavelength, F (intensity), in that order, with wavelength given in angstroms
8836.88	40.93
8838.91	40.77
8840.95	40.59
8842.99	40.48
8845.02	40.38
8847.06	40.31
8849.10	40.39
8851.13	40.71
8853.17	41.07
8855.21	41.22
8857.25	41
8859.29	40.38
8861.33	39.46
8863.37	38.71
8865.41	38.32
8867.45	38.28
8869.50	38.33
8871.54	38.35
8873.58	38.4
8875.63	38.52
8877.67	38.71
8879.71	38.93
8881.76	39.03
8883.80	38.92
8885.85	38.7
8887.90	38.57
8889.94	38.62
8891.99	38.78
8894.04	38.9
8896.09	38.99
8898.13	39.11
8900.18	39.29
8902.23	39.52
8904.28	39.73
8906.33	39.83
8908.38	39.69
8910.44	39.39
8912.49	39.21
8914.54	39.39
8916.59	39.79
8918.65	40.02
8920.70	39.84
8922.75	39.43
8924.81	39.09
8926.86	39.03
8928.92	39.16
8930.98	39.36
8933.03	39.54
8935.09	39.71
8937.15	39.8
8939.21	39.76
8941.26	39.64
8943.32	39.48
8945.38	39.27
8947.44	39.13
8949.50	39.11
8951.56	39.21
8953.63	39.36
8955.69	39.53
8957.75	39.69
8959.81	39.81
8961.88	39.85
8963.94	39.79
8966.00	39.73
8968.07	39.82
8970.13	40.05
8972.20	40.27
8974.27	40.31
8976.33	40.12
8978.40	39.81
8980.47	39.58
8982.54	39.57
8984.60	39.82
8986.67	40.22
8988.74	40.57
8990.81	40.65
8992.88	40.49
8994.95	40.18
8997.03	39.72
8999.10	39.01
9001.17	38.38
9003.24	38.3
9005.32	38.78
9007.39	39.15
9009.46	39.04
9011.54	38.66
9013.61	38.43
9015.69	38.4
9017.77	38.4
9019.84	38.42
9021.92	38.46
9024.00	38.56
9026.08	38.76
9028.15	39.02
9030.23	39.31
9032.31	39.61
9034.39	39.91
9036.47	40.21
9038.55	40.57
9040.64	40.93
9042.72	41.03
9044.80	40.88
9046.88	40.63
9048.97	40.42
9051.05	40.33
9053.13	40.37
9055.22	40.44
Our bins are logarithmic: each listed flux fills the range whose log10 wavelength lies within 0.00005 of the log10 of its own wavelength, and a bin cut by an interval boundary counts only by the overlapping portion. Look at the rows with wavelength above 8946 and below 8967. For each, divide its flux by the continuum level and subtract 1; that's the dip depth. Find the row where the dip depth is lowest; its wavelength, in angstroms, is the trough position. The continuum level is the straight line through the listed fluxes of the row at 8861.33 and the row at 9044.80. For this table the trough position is 8949.50 angstroms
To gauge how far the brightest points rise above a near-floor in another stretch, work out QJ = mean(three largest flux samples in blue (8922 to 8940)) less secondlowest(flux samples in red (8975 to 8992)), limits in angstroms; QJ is 0.2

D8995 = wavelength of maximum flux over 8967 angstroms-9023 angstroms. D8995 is 8990.81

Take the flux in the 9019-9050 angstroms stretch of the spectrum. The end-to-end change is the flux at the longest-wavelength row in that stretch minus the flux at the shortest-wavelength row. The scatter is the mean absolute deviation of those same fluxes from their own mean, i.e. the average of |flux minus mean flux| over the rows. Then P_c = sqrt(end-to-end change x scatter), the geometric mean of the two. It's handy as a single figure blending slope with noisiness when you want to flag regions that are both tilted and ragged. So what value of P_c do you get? 1.3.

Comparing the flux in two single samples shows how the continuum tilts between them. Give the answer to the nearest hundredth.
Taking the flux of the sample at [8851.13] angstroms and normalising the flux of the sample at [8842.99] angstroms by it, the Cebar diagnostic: 0.99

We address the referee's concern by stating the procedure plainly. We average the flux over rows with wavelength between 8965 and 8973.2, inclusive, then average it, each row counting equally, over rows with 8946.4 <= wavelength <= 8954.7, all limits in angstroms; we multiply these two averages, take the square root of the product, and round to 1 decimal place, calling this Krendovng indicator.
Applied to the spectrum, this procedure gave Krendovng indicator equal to 39.6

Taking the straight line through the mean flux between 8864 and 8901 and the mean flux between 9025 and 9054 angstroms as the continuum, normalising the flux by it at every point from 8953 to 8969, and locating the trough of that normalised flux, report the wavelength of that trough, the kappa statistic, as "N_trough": 8953.63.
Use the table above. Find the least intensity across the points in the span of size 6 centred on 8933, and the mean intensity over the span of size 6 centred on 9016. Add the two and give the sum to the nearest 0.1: 77.8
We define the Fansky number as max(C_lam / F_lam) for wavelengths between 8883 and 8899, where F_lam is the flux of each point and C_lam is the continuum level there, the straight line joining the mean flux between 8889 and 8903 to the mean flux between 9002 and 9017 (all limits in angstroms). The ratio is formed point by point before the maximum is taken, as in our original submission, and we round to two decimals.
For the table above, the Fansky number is 1.01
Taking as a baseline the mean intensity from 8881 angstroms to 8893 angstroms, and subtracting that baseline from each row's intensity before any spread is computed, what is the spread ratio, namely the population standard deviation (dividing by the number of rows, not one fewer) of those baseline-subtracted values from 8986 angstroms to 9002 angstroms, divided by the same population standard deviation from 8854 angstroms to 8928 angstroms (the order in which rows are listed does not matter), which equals 1.1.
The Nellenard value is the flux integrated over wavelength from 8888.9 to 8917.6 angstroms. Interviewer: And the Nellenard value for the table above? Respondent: 1128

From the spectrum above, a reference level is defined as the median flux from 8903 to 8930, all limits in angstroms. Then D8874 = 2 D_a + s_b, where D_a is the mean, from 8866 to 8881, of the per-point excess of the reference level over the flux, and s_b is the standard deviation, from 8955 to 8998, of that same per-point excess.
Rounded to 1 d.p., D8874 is 2.2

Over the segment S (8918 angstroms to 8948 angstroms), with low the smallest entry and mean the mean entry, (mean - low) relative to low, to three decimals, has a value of 0.012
